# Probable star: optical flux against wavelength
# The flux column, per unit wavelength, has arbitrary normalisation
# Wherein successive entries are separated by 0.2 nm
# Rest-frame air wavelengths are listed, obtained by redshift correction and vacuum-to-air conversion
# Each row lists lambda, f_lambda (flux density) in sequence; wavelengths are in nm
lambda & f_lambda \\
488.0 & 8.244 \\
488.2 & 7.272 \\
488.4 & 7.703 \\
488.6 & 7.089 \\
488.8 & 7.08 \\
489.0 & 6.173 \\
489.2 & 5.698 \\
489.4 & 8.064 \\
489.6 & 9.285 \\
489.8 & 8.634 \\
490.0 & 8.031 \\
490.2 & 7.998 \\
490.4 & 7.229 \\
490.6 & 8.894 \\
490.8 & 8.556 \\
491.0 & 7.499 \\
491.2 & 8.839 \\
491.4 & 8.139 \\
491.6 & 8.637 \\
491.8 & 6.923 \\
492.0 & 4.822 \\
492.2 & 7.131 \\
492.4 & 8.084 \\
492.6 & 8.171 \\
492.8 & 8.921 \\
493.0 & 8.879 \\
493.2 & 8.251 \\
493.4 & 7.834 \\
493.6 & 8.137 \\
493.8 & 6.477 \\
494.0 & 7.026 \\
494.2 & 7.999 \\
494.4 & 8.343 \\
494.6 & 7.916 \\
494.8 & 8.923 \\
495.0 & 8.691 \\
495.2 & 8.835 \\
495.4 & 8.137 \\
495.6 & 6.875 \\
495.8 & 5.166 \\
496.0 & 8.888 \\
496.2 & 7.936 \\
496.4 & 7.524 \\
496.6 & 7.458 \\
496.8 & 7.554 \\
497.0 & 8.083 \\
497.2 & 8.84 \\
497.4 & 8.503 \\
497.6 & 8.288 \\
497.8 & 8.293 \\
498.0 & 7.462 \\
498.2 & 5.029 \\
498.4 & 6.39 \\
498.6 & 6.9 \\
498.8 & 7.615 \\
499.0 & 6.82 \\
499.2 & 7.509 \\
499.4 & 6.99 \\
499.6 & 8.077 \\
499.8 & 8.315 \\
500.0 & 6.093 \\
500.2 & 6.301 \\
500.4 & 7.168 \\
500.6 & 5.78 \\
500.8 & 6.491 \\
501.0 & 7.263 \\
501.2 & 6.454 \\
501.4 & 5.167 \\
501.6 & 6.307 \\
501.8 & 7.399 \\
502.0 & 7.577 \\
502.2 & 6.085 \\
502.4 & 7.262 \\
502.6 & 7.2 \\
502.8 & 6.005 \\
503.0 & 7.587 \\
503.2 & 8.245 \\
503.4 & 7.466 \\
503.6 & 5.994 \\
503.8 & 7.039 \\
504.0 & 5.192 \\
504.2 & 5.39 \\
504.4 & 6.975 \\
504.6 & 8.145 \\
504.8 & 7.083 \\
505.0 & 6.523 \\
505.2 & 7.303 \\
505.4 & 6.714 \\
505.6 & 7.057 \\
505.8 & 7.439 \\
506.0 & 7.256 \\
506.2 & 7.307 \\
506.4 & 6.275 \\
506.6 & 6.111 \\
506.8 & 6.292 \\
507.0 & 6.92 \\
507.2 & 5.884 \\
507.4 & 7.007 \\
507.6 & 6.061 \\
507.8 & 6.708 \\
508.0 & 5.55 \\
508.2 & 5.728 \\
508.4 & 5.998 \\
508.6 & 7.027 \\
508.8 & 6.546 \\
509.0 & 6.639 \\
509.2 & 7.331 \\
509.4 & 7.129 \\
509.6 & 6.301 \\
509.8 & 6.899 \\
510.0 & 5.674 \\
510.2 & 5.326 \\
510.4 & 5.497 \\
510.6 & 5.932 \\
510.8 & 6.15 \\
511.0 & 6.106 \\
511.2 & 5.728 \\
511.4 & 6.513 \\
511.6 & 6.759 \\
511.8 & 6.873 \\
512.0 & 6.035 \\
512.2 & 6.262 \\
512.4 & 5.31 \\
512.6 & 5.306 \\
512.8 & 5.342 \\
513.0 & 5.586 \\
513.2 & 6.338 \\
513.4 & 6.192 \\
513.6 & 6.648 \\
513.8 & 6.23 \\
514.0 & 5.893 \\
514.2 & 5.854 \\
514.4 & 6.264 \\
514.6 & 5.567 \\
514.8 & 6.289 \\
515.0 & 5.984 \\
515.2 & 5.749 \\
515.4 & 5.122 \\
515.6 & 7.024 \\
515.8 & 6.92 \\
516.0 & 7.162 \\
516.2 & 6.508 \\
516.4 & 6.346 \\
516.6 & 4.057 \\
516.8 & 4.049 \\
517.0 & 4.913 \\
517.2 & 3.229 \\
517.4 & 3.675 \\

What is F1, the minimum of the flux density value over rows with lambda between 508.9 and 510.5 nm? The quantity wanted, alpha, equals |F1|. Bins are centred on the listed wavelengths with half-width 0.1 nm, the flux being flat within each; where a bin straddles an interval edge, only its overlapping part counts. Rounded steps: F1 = 5.326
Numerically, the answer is 5.33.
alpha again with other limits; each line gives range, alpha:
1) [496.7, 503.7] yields 5.03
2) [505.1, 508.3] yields 5.55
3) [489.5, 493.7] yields 4.82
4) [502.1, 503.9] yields 5.99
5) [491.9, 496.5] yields 4.82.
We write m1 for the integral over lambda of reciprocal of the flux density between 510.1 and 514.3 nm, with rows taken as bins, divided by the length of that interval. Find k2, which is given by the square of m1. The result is 0.0282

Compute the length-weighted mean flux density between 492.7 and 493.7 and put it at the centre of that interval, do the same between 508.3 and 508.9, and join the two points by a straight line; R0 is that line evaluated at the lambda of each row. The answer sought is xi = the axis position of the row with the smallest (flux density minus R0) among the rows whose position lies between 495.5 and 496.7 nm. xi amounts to 495.8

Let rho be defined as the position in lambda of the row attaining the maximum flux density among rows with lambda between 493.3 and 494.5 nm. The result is 494.4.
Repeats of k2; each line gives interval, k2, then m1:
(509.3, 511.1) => 0.0272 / 0.165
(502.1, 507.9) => 0.0223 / 0.149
